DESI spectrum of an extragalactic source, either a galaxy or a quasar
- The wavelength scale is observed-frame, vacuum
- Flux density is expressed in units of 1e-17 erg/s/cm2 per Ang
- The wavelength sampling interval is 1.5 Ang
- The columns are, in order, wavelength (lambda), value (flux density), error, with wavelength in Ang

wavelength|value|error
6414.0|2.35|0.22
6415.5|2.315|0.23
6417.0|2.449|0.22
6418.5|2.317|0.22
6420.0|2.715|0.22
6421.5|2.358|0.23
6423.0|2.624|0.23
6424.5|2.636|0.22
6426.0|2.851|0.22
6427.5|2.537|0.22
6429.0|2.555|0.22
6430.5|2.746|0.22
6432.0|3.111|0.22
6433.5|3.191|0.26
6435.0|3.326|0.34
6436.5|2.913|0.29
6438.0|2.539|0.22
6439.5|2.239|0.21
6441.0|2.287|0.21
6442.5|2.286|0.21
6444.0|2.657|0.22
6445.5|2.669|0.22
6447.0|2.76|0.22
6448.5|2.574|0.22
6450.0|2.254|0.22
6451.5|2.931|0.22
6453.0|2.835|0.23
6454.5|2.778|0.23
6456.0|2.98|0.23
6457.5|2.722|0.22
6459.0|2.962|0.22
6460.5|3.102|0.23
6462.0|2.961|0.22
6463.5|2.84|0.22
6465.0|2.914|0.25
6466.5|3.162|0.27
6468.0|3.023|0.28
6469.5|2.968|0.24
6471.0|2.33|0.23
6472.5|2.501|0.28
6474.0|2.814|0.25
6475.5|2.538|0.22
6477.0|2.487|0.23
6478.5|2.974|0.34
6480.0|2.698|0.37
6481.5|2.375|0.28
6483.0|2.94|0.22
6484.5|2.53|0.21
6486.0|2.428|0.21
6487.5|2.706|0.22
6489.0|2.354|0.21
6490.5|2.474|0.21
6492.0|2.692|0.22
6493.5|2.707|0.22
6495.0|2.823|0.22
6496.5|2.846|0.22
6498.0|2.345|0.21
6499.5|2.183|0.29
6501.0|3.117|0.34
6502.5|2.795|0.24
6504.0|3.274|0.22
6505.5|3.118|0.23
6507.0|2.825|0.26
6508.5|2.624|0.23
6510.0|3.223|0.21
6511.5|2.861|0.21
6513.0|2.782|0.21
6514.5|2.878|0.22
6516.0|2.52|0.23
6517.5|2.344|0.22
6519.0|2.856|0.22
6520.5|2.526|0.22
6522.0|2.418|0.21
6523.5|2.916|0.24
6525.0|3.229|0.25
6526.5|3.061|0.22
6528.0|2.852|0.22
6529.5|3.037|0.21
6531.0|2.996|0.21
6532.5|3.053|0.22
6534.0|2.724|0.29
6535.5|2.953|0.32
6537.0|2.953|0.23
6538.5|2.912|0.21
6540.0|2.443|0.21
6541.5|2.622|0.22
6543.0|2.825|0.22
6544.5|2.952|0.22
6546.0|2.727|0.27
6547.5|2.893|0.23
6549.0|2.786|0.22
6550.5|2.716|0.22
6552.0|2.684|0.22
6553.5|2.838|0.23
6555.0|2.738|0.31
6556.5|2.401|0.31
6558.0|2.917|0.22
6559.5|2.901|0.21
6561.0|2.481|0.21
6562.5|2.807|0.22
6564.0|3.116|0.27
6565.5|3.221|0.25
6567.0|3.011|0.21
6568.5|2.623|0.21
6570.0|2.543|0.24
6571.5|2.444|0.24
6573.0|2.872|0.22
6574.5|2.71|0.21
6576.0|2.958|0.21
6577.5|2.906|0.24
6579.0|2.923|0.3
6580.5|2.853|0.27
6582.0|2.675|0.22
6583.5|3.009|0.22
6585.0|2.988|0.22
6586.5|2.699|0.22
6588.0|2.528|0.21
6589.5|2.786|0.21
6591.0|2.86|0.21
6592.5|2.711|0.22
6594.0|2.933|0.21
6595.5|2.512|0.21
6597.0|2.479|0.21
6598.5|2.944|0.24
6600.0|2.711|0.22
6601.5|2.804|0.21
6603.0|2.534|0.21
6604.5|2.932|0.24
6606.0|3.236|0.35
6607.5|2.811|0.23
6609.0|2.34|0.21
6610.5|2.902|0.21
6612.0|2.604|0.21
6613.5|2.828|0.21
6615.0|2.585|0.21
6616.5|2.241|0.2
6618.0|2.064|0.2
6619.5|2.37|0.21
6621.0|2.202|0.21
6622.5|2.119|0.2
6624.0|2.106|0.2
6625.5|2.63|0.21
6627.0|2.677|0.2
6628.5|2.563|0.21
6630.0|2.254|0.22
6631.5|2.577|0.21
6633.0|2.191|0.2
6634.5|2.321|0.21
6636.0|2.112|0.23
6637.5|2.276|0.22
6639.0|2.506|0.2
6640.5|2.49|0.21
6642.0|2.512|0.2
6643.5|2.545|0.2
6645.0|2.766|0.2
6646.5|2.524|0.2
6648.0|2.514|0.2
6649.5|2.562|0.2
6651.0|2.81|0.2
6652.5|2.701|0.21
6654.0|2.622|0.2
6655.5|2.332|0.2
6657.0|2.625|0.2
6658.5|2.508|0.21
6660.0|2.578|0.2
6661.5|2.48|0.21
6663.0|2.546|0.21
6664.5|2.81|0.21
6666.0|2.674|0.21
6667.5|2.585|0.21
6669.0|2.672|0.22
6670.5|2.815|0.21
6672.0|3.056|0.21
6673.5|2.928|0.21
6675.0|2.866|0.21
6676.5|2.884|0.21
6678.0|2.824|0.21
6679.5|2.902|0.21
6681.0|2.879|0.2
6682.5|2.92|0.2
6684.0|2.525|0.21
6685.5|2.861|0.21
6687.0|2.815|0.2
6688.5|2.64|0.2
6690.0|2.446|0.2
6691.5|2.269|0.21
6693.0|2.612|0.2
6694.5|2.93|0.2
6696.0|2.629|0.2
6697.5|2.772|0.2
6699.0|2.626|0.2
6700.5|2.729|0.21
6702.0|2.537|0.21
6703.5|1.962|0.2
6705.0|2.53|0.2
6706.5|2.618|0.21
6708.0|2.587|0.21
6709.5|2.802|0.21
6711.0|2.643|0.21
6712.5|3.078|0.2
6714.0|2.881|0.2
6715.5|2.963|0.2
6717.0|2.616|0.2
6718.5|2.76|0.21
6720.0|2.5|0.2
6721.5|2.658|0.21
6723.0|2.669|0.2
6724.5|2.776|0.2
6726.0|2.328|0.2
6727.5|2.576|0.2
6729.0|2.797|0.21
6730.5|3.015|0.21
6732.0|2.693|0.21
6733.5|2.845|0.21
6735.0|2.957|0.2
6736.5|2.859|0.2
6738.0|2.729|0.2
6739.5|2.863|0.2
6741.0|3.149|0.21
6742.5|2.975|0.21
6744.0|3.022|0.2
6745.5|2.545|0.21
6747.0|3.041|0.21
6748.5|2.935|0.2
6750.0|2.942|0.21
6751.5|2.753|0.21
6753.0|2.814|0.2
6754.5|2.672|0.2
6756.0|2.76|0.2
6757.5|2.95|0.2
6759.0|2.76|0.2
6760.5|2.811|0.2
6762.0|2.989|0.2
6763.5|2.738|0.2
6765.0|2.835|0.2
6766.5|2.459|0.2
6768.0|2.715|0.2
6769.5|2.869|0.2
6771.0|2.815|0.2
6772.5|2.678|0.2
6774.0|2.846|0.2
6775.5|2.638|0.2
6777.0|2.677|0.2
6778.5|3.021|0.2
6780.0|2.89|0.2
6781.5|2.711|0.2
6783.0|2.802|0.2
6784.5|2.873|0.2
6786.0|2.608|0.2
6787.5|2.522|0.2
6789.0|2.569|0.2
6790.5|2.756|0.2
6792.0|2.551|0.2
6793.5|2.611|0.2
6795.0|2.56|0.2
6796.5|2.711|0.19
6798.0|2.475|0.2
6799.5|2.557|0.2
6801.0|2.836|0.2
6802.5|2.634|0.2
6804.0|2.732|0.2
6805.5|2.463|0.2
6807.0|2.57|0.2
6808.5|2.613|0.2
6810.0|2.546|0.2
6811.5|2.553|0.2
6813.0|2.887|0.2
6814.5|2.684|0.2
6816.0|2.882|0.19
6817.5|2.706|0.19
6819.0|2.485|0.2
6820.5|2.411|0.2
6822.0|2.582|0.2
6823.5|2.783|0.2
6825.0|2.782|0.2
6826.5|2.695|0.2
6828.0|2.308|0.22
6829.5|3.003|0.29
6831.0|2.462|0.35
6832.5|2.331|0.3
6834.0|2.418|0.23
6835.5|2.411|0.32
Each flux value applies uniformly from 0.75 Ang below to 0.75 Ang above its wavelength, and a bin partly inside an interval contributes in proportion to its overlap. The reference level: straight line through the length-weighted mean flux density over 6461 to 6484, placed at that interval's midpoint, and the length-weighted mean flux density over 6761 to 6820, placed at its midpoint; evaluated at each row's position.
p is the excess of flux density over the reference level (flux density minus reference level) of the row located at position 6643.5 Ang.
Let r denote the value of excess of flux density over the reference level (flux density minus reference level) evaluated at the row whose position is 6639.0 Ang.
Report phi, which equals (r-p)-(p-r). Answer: -0.08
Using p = -0.18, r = -0.22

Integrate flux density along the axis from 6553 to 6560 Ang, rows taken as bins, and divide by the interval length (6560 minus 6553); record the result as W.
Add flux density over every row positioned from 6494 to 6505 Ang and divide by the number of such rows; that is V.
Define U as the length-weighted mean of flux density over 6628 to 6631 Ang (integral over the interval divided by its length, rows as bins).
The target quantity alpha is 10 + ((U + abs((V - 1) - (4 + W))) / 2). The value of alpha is 13.70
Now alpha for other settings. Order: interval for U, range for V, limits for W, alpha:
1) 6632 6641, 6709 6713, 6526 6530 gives 13.73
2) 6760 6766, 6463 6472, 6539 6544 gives 13.81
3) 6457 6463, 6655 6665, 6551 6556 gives 14.06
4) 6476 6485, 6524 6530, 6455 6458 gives 13.74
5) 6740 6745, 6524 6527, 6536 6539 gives 13.90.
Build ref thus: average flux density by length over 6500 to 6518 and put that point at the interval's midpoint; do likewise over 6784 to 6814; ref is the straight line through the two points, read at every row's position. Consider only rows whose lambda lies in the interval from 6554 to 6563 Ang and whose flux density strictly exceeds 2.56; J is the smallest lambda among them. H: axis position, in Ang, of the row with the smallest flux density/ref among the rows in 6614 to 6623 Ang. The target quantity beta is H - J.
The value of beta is 63.0 Ang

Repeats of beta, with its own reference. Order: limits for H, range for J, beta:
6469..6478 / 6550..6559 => -79.5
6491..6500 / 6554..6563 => -55.5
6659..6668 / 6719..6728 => -60.0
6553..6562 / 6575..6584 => -19.5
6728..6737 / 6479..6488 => 252.0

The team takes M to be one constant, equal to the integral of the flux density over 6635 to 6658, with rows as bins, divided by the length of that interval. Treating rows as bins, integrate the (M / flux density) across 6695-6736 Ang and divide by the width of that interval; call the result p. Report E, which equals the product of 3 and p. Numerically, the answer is 2.84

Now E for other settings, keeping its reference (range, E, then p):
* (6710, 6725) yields 2.76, 0.920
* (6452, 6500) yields 2.81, 0.935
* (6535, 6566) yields 2.72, 0.906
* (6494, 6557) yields 2.72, 0.908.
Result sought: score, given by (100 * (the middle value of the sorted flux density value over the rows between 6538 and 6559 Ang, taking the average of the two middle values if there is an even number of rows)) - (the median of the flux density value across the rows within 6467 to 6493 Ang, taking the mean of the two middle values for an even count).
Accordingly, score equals 274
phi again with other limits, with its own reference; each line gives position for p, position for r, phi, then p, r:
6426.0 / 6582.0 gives -0.28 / 0.07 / -0.07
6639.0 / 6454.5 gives 0.46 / -0.22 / 0.00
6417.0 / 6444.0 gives 0.43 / -0.33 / -0.12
